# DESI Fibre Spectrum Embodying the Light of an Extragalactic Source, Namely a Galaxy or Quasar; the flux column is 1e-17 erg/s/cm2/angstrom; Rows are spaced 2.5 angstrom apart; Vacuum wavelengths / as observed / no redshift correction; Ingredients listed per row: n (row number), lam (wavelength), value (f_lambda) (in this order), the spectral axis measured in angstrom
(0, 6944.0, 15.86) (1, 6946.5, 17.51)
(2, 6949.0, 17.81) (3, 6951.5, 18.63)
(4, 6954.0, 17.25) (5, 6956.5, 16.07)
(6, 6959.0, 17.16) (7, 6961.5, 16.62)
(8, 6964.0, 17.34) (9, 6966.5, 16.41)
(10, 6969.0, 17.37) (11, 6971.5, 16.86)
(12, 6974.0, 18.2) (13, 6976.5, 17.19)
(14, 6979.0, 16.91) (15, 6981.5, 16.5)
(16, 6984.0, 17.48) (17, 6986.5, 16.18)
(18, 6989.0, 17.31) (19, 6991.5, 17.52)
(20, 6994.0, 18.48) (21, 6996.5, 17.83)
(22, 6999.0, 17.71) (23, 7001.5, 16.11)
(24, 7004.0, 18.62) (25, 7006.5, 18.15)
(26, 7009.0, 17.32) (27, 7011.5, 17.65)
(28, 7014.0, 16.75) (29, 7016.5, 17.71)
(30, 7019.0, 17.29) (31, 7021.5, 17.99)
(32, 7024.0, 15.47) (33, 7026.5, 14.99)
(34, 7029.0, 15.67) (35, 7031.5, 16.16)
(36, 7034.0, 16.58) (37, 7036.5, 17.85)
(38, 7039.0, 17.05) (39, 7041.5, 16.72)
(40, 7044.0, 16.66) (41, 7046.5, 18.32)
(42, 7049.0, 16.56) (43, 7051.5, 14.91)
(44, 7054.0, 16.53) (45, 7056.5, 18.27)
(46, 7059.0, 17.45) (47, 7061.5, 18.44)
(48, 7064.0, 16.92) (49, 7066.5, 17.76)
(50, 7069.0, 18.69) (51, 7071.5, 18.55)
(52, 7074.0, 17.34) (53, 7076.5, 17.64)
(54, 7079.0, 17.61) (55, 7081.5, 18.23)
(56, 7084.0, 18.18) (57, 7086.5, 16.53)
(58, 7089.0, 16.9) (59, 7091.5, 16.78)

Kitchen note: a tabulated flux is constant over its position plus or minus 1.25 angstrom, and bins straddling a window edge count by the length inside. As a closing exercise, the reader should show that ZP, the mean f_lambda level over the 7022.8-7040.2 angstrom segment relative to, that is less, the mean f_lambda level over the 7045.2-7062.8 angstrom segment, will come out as -1.0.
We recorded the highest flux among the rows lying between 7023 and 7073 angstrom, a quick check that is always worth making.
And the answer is 18.69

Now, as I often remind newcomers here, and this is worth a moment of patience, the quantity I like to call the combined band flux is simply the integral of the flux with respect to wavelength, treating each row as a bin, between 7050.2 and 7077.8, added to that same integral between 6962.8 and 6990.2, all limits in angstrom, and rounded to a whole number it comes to 951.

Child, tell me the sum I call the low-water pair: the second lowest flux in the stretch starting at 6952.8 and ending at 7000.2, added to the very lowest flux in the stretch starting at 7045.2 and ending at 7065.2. 31.1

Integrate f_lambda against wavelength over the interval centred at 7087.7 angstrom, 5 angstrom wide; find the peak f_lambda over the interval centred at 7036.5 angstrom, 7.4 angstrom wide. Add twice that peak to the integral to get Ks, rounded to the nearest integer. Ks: 119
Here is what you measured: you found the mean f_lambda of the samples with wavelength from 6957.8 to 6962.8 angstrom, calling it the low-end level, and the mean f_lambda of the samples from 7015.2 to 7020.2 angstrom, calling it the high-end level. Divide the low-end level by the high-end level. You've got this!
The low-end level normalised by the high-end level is 0.97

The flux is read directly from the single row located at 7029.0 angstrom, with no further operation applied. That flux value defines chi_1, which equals 15.67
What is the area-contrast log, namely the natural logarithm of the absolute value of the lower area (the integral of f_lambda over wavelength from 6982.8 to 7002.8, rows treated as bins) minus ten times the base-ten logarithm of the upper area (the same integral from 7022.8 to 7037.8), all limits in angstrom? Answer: 5.8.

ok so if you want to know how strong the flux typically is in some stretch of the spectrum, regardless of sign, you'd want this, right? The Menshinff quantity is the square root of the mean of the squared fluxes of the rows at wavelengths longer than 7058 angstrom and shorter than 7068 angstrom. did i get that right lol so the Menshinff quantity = 17.7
